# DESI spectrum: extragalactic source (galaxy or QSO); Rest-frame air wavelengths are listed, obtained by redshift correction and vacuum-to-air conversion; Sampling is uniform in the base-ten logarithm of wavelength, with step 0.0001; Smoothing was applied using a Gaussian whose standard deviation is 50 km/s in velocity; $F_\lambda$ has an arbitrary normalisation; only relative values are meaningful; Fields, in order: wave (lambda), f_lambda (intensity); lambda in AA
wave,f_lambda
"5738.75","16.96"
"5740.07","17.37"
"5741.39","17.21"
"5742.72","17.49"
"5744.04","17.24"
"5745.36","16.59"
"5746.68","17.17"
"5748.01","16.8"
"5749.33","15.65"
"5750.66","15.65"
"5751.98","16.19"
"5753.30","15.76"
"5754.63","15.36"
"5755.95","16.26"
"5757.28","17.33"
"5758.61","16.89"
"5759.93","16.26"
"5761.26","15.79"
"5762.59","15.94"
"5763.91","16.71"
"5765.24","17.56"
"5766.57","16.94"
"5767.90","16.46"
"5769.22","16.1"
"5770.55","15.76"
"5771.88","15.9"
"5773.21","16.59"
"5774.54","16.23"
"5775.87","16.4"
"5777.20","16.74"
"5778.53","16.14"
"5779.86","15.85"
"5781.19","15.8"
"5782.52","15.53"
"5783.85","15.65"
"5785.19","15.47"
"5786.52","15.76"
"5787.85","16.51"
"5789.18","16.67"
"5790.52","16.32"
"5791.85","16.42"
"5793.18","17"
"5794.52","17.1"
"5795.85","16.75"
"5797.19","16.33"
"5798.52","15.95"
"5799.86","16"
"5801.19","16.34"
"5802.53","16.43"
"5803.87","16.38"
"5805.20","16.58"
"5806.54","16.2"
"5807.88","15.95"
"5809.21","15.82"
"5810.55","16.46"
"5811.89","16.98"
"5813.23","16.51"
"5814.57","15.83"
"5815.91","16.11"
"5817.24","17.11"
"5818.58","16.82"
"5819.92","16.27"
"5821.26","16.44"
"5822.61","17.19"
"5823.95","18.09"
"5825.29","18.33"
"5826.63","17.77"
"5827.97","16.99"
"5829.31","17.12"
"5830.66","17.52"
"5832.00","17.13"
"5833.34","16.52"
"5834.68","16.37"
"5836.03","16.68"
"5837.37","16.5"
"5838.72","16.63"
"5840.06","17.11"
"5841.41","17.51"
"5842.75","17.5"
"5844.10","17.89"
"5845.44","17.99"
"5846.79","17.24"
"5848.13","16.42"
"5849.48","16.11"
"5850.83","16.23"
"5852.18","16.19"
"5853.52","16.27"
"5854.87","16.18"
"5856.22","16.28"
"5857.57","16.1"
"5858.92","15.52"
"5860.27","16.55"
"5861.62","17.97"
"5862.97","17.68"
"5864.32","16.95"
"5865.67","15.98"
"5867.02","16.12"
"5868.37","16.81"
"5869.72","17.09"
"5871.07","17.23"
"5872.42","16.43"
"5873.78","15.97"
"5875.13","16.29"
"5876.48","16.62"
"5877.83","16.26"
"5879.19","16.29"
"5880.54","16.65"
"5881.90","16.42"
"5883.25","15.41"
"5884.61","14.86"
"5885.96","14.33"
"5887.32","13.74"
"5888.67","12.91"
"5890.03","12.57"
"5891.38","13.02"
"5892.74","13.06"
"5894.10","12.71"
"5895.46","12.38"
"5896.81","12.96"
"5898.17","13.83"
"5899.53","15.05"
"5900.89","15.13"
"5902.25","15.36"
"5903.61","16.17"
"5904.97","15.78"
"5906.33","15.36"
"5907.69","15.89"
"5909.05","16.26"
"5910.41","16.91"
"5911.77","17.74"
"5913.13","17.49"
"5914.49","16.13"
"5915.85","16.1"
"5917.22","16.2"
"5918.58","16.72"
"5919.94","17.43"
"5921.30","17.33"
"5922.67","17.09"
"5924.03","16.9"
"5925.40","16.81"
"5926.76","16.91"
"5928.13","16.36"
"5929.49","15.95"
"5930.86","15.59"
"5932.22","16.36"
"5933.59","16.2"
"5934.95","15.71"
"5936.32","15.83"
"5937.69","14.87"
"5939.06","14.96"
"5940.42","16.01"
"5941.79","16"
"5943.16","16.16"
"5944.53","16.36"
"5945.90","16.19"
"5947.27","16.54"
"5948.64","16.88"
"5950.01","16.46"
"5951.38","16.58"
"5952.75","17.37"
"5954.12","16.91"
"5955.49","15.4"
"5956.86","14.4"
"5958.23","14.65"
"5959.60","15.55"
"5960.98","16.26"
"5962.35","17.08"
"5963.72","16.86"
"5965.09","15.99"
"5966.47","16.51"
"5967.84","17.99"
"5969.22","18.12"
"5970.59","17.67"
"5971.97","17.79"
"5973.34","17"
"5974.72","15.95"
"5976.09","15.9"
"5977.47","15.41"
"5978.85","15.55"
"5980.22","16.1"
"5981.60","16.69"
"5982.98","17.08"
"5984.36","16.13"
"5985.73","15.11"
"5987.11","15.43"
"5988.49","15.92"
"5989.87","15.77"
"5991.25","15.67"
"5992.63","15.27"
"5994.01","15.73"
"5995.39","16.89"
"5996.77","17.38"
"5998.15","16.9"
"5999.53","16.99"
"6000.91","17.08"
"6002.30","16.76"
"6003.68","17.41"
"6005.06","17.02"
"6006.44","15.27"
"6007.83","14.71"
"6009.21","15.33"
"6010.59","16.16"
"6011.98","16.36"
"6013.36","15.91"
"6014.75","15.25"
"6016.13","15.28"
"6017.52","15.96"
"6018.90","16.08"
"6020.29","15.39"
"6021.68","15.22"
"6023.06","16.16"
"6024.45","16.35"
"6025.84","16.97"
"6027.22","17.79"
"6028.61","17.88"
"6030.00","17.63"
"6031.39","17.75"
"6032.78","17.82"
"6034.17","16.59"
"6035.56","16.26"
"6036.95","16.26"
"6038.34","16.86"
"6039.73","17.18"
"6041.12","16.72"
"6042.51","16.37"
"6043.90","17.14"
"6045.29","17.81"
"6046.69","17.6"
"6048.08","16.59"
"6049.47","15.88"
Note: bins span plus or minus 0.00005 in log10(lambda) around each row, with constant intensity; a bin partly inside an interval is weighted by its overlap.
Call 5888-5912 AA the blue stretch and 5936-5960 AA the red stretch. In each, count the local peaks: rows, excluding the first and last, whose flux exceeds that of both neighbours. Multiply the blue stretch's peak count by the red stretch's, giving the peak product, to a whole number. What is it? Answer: 8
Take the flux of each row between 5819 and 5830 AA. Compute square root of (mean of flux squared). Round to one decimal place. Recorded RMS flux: 17.3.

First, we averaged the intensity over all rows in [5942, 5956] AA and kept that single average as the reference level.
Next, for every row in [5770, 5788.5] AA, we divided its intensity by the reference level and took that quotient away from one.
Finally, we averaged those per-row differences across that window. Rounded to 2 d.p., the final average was 0.03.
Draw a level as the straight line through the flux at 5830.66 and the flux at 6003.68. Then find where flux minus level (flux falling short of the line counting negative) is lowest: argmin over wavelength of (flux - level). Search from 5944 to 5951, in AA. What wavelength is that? 5945.90 AA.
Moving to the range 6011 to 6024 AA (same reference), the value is 6021.68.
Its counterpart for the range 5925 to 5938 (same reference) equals 5937.69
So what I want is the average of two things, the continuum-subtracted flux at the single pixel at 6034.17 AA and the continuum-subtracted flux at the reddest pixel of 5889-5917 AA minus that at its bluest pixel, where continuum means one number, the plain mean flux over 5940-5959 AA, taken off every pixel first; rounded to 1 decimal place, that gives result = 2.0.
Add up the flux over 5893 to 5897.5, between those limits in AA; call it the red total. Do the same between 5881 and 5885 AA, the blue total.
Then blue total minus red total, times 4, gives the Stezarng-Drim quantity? 35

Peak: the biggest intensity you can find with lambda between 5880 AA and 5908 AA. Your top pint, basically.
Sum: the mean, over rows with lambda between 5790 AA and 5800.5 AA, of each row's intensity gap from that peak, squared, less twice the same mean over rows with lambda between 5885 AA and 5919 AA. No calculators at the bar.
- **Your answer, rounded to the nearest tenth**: -10.9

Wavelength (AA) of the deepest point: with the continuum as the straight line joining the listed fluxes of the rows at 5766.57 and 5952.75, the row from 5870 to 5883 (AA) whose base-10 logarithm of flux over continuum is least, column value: 5873.78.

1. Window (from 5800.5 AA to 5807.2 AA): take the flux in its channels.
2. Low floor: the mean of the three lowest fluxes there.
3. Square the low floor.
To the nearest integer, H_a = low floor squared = 266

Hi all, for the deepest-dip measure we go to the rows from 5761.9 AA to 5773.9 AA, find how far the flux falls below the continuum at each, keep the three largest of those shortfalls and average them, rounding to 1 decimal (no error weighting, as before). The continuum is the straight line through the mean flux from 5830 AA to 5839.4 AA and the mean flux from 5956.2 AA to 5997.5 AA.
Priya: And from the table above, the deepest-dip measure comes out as 1.1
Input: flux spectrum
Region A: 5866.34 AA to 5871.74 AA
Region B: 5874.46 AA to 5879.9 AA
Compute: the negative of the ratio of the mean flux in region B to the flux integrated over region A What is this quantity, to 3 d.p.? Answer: -0.180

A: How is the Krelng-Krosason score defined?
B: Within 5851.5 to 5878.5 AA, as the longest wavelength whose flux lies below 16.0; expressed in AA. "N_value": 5873.78 AA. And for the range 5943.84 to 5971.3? 5965.09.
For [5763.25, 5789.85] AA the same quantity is 5786.52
